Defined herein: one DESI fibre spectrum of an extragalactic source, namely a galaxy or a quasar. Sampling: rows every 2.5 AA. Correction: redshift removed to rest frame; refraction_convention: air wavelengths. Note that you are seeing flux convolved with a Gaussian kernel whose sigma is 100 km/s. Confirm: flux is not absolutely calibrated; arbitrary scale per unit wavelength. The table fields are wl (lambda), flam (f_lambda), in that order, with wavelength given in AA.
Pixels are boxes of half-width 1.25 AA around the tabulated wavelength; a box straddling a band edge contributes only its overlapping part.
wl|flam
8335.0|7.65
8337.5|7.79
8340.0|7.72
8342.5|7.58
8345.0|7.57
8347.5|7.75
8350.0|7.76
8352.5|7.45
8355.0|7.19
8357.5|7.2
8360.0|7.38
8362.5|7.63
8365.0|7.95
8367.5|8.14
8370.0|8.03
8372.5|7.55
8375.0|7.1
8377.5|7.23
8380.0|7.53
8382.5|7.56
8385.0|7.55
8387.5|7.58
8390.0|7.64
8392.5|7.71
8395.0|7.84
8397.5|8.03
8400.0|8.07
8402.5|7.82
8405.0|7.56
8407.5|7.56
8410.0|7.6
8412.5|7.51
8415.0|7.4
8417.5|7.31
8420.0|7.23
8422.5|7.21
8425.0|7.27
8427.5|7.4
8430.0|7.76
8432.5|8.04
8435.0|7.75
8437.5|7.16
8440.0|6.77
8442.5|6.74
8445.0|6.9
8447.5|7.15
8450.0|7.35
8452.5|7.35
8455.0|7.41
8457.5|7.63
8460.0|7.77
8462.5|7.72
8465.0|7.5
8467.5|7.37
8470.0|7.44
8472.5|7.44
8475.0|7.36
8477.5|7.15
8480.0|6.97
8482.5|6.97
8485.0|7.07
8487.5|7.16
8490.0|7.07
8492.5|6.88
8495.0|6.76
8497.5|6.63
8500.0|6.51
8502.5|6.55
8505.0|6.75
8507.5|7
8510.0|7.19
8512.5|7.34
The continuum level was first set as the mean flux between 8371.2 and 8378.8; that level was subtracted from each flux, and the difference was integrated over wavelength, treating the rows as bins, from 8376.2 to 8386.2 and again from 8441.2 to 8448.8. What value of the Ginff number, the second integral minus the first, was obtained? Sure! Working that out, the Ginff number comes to -4.5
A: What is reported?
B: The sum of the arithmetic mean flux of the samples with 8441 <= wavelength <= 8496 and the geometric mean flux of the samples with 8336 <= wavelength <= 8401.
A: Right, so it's 14.9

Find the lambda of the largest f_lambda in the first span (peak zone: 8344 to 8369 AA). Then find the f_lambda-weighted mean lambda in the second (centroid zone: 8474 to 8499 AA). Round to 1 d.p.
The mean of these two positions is 8426.8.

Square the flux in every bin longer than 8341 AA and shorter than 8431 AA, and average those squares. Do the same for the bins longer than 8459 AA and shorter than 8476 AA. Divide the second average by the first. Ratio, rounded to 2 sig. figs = 0.98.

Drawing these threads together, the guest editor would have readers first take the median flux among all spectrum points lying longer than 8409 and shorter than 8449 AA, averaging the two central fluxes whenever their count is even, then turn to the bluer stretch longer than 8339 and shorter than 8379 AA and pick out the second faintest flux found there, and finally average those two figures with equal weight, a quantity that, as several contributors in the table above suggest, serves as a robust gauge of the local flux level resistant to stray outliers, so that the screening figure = 7.24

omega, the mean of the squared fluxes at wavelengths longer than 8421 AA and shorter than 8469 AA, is 55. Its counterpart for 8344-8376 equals 58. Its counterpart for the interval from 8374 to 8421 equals 57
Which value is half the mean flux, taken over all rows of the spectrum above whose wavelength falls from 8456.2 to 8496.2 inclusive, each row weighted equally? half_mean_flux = 3.63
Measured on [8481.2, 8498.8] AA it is 3.47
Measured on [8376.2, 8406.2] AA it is 3.84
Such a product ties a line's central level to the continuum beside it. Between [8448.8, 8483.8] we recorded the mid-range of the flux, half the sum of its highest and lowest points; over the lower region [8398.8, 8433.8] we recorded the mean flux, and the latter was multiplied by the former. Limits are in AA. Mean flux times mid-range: 56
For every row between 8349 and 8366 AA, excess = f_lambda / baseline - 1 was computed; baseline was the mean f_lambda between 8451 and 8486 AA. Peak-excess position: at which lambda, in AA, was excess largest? 8365.0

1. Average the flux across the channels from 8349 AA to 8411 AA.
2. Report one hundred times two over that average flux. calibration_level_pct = 26.2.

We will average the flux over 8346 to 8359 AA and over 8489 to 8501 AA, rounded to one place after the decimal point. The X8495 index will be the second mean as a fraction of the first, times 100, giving 90.6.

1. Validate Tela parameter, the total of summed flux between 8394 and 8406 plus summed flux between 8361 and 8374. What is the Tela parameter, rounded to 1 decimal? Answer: 78.6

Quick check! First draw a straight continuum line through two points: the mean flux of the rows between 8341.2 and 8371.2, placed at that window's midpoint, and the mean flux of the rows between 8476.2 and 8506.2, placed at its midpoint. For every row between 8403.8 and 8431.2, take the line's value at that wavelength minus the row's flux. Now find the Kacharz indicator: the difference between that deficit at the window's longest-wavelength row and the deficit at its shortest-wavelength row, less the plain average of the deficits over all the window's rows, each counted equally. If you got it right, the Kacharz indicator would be -0.19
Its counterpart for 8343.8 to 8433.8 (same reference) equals -0.83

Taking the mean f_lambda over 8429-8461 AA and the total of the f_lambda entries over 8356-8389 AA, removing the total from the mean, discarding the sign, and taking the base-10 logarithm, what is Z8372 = 1.96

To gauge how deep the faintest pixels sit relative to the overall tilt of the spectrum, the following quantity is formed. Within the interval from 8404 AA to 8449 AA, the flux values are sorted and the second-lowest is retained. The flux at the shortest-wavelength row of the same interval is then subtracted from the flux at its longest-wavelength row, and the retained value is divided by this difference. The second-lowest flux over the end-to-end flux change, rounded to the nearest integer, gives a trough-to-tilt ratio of -17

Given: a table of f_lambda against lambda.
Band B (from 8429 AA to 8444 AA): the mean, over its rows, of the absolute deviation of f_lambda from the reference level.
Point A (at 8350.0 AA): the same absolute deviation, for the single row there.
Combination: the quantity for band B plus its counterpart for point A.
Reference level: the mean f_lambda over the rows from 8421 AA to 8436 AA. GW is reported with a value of 0.7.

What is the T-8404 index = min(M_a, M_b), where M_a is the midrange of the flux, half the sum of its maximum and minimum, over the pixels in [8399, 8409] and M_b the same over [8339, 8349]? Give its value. 7.7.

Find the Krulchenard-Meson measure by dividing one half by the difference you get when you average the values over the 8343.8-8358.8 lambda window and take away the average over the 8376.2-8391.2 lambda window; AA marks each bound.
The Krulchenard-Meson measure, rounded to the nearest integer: -18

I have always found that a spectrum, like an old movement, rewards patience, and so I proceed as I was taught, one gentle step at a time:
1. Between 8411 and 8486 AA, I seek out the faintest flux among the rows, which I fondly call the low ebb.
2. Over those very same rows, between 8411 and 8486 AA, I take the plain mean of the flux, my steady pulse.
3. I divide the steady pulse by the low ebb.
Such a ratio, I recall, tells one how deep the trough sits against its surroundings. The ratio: 1.089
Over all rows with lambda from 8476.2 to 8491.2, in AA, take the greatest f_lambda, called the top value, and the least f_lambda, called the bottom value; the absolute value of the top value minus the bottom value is 0.2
